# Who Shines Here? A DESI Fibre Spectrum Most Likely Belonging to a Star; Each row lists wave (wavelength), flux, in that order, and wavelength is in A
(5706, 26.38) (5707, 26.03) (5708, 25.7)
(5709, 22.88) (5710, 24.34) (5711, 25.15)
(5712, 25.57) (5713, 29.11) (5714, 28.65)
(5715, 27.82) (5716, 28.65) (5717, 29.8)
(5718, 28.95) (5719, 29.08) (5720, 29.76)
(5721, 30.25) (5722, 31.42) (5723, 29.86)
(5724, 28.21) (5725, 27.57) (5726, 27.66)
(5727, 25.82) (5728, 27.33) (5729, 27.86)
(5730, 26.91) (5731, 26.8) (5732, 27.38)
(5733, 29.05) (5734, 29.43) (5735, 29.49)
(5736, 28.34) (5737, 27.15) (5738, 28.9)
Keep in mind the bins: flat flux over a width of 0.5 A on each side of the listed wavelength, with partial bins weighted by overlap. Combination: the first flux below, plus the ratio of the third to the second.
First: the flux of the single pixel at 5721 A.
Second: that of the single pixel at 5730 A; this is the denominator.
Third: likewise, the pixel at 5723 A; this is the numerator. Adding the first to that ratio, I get 31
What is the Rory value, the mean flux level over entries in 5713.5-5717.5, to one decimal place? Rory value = 28.7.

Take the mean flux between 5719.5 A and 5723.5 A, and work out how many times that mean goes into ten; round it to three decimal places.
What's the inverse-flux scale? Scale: 0.330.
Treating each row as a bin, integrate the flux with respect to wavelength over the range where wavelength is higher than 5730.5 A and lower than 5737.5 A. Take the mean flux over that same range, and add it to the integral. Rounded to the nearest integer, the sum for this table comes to 226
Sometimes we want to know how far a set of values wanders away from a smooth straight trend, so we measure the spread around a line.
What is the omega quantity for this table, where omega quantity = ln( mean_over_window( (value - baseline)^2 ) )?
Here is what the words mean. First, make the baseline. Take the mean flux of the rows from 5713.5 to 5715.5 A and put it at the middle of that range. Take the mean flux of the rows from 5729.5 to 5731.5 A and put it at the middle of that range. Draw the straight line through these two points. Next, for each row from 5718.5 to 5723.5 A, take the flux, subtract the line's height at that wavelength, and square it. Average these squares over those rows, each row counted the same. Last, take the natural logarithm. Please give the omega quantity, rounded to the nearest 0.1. 1.9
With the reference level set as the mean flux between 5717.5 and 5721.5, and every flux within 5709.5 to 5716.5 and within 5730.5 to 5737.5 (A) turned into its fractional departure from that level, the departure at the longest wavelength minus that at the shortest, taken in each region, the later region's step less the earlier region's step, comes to -0.13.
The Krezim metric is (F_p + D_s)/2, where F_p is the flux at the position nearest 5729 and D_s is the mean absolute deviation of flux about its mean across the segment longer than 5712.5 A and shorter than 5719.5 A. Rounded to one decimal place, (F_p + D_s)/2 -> 14.1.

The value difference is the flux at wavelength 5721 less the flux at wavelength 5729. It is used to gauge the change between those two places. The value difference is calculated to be 2.4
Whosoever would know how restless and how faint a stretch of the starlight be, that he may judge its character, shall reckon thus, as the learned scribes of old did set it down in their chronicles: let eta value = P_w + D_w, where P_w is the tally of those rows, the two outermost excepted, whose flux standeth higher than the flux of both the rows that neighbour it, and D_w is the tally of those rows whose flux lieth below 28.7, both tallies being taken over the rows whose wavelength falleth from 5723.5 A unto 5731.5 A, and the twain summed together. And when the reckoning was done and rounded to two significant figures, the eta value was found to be 10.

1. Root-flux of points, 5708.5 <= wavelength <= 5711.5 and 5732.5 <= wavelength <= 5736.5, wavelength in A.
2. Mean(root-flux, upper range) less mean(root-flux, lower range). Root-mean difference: 0.5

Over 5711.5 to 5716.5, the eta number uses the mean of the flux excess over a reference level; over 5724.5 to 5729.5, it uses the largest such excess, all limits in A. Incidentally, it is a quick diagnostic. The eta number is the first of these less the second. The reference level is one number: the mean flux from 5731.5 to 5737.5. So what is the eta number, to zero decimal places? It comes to 0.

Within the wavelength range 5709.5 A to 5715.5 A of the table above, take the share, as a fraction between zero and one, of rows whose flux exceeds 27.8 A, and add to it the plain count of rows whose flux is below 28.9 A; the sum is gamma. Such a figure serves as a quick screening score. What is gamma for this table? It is 5.5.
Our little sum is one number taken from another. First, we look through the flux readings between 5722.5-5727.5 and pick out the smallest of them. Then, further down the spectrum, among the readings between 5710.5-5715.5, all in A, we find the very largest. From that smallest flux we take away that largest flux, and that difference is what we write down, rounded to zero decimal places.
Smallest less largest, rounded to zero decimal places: -3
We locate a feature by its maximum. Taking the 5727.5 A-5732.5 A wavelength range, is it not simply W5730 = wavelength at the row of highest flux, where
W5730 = 5729 A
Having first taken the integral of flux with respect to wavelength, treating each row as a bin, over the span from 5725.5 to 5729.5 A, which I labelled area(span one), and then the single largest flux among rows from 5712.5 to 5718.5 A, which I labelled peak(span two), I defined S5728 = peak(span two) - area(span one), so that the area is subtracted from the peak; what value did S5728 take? -79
